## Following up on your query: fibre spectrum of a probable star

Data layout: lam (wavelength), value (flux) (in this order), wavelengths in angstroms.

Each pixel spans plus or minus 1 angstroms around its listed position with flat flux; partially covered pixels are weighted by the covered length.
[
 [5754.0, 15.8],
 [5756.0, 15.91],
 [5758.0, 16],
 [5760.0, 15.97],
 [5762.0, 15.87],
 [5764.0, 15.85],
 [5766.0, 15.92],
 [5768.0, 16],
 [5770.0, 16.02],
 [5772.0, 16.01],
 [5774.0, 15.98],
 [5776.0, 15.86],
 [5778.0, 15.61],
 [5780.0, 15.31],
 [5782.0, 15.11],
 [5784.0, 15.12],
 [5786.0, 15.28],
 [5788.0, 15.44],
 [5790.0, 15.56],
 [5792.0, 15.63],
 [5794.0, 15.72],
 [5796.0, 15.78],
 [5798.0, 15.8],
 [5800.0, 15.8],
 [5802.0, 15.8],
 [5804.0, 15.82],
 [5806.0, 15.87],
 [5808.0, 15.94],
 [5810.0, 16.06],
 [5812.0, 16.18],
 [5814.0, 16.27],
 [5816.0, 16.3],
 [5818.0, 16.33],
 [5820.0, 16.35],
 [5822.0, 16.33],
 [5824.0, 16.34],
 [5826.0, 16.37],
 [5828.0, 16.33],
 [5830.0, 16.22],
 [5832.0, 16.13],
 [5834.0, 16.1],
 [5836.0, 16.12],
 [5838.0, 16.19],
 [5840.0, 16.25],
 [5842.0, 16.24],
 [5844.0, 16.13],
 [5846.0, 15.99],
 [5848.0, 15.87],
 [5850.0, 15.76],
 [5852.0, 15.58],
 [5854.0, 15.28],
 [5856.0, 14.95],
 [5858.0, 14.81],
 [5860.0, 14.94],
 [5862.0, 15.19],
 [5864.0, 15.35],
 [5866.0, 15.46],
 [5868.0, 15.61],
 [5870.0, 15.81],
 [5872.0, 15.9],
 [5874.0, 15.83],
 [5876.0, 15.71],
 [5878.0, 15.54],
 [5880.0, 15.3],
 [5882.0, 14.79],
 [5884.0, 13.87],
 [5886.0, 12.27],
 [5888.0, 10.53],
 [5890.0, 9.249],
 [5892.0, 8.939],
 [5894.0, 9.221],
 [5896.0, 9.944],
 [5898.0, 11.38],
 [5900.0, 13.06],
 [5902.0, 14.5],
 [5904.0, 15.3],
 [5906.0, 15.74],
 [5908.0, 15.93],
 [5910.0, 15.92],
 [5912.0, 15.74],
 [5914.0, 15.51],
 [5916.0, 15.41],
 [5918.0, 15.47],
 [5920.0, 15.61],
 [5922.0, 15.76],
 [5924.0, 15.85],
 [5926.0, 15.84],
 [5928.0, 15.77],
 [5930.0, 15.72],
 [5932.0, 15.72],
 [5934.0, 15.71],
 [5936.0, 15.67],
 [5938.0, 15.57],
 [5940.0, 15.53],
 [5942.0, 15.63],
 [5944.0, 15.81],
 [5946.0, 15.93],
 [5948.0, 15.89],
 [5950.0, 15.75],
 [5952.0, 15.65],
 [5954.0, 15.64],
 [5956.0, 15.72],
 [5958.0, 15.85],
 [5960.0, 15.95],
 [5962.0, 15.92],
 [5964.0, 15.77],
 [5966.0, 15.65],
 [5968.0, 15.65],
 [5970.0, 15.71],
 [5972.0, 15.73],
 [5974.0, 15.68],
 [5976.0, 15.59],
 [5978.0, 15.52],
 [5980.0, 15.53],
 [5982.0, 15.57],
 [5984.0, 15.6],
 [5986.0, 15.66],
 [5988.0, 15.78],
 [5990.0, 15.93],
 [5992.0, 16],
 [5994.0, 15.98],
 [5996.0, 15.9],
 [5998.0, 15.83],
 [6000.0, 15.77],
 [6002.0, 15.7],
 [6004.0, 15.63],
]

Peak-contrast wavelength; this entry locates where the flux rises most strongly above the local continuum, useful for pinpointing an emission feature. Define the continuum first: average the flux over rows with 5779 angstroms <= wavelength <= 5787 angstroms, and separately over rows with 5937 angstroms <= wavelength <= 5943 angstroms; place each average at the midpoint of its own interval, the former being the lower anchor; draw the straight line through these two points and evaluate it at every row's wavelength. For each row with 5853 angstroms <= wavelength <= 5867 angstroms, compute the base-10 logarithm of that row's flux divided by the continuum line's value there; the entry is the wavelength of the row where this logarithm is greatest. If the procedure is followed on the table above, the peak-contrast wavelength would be 5866.0 angstroms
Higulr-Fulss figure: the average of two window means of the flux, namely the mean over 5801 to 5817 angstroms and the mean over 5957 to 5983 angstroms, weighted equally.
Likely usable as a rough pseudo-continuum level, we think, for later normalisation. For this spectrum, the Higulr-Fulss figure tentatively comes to 15.87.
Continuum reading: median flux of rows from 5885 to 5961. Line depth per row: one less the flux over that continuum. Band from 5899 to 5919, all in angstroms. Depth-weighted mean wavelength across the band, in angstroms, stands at 5901.8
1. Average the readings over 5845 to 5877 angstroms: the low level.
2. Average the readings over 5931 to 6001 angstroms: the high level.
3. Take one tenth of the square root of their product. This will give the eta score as 1.562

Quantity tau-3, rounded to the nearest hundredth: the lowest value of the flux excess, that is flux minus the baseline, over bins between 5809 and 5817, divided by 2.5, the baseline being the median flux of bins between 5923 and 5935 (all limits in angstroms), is 0.13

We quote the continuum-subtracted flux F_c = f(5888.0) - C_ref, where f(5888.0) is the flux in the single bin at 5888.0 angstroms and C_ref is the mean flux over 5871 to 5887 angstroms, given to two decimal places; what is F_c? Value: -4.37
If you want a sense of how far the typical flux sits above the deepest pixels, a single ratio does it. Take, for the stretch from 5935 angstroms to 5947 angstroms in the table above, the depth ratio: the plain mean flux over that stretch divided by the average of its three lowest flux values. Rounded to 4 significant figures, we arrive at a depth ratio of 1.007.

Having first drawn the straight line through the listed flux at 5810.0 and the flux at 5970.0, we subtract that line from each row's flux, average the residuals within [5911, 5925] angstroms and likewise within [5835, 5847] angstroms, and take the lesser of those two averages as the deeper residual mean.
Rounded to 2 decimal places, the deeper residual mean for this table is -0.20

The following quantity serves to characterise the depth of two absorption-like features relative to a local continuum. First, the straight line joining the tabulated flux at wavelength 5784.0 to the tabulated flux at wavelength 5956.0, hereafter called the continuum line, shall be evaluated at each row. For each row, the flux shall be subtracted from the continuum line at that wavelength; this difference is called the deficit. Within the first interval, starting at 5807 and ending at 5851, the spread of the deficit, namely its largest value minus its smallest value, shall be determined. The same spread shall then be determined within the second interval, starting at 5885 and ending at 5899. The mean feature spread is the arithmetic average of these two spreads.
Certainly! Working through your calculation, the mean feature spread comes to 2.0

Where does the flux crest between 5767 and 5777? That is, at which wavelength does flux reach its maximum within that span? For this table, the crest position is 5770.0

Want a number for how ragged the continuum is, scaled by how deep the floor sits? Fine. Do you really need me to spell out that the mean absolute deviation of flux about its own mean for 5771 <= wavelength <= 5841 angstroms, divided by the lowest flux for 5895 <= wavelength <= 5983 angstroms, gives 0.030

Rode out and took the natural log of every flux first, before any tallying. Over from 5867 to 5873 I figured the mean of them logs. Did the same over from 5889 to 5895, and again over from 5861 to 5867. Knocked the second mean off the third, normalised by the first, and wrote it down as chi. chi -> 0.188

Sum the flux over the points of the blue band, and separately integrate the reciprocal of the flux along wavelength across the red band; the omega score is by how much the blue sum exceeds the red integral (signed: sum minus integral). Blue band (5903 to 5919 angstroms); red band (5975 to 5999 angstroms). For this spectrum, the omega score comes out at 123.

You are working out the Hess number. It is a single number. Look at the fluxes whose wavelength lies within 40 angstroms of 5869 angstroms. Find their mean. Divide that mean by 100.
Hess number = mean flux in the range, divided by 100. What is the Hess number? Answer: 0.146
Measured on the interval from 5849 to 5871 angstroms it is 0.153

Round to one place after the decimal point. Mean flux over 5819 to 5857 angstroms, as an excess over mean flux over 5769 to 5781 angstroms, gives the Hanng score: 0.2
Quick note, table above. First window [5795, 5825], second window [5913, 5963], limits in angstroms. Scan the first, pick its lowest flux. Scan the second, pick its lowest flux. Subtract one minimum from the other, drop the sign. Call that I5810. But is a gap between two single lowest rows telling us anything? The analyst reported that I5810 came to 0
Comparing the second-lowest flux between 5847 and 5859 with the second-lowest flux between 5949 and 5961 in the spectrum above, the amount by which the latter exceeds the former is 0.7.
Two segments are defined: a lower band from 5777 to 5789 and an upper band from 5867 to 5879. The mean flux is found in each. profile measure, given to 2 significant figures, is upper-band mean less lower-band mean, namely 0.42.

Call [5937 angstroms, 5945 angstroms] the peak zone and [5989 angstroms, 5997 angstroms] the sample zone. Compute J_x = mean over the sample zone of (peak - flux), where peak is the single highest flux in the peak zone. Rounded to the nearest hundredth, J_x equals -0.14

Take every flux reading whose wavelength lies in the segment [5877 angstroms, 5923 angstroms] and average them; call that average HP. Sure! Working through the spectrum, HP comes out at 13.7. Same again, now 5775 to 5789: 15.4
